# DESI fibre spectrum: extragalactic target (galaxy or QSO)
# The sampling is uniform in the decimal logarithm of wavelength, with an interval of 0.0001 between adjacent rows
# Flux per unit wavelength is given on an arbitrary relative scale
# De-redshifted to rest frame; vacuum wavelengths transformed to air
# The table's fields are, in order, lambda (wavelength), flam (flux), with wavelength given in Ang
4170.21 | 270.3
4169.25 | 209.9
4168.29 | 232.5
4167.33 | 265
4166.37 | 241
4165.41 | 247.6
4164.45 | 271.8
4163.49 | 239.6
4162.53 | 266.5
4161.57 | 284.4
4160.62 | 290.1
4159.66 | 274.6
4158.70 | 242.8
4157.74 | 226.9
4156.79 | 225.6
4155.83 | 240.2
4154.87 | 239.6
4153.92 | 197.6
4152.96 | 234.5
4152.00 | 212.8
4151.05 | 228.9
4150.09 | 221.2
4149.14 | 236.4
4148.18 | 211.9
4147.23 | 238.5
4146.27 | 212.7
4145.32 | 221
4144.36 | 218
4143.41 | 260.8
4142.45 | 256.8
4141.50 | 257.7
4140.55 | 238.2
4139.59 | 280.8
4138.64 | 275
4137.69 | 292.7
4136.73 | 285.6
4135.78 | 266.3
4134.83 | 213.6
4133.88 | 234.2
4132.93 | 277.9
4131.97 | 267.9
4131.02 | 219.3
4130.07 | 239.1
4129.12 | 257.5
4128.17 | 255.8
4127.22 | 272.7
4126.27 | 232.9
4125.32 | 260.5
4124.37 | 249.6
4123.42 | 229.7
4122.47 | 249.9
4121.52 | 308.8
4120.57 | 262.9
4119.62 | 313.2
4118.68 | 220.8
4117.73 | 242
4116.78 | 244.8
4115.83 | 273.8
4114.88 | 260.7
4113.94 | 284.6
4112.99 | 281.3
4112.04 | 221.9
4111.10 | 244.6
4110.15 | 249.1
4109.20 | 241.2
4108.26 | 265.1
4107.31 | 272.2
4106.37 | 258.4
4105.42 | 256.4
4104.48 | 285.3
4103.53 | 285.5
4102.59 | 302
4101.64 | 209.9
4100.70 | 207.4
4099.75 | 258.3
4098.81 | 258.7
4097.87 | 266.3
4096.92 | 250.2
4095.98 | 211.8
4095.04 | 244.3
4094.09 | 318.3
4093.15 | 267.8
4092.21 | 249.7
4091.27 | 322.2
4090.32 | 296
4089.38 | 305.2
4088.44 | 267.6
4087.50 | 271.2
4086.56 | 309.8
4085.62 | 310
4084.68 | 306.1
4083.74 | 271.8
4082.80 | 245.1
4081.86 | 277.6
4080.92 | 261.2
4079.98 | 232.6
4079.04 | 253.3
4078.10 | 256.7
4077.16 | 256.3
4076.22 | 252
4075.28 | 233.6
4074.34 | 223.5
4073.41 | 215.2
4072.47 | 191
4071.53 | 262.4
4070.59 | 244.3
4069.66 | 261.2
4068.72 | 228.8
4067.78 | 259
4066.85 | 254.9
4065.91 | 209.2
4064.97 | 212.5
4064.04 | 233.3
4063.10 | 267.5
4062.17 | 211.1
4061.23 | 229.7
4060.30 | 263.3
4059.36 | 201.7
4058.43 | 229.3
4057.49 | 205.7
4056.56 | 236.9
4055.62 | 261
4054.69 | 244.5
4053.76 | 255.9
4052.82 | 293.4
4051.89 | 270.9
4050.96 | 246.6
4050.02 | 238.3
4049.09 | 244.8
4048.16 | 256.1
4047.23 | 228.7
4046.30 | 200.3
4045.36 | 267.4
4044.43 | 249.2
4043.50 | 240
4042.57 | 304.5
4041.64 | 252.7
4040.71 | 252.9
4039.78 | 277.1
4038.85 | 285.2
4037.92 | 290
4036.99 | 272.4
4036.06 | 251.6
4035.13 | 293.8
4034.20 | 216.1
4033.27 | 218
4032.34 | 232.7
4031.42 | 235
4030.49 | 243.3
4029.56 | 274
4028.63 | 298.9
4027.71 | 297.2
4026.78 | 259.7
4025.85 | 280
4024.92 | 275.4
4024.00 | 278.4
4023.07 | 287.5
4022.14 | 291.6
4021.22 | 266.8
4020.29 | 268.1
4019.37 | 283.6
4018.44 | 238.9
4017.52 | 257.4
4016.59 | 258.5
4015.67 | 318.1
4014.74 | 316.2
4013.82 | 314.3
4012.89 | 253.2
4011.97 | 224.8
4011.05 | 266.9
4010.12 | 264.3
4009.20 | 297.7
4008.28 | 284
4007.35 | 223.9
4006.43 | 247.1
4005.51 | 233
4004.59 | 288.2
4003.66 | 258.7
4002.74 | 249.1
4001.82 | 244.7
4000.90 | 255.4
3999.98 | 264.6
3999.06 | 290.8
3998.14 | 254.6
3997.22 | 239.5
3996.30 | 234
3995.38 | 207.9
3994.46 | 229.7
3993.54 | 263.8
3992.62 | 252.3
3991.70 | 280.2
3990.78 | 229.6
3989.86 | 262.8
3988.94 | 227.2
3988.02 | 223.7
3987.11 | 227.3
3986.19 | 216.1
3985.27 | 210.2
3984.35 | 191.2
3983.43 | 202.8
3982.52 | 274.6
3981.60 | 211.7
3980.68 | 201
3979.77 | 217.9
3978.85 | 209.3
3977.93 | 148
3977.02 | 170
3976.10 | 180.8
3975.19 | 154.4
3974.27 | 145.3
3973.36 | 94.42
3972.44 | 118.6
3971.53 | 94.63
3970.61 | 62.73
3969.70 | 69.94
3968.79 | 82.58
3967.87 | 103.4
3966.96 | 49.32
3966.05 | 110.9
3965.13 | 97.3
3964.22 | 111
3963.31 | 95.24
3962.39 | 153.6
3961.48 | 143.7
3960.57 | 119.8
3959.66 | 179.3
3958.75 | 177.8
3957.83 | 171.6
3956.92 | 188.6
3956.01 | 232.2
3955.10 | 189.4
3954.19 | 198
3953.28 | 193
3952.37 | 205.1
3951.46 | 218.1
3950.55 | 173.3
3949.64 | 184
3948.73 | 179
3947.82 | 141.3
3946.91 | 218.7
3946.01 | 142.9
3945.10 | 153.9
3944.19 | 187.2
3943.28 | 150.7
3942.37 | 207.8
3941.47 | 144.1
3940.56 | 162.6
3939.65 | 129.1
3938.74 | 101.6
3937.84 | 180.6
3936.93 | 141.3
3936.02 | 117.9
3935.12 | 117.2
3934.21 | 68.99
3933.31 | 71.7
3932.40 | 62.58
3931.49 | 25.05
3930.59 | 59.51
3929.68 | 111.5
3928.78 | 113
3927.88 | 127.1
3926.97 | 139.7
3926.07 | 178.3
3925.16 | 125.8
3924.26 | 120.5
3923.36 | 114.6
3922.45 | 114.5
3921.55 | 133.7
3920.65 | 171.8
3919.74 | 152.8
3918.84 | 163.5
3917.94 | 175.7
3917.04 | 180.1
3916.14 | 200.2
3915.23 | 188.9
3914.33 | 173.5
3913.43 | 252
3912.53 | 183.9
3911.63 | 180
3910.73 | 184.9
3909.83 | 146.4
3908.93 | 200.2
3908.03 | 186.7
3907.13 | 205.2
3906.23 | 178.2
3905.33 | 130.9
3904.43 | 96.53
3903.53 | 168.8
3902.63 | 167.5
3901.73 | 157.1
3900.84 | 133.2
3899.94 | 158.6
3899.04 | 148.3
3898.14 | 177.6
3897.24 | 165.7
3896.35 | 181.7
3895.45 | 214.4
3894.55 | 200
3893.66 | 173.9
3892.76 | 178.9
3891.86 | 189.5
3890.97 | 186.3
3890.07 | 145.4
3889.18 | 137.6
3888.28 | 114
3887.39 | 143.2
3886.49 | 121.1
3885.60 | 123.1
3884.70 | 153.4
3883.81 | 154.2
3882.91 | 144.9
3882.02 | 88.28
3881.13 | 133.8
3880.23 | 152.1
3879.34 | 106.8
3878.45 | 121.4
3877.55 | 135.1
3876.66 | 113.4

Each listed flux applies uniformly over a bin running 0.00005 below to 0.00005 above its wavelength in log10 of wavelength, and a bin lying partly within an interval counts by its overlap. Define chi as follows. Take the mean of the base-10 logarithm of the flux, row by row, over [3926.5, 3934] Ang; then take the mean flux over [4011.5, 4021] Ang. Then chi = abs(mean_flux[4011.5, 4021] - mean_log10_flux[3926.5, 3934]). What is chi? 271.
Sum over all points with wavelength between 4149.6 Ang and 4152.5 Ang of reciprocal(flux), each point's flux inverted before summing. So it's 0.014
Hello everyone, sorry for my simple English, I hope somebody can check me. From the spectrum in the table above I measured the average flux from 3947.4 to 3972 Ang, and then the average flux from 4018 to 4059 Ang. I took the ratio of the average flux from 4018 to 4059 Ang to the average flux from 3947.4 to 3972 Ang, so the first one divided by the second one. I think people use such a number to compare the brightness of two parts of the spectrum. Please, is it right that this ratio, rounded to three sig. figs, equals 1.78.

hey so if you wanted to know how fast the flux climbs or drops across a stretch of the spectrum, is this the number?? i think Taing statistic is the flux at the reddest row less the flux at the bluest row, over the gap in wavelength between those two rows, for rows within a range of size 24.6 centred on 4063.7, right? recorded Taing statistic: -1.6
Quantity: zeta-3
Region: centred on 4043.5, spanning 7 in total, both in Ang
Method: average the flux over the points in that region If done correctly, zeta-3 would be 252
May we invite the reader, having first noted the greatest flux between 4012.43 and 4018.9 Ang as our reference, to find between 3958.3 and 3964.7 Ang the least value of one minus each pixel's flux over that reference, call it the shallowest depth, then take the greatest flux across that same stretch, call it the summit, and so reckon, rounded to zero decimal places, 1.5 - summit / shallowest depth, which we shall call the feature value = -409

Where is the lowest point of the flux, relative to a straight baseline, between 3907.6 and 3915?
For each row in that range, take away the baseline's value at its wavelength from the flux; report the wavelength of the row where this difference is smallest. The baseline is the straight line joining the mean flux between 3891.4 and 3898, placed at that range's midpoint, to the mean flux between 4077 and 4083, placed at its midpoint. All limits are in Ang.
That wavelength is 3909.83 Ang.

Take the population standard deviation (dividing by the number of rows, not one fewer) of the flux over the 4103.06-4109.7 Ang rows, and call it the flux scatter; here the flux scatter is 15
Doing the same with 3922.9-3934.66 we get 40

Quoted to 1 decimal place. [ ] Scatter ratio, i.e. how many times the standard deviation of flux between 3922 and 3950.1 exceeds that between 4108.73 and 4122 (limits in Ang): 1.6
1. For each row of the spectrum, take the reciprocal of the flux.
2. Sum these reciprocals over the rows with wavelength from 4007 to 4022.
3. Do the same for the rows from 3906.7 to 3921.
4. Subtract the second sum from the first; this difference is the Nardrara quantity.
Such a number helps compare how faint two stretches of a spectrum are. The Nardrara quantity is -0.0285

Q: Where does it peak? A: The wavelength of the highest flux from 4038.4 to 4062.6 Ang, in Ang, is 4042.57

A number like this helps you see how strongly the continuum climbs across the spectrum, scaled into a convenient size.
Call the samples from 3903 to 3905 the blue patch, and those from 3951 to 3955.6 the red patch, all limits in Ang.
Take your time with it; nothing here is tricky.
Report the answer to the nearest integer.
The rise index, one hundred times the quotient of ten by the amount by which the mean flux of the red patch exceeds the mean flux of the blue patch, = 15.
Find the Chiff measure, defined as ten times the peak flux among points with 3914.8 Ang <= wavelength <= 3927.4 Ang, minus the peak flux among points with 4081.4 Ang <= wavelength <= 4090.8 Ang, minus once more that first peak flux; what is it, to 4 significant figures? 1492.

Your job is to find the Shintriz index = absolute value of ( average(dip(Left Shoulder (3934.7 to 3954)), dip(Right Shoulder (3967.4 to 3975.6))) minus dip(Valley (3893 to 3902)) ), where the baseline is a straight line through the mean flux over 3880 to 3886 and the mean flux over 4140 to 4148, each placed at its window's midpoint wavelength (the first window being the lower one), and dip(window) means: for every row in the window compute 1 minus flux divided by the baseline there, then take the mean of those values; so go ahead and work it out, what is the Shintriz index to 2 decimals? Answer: 0.40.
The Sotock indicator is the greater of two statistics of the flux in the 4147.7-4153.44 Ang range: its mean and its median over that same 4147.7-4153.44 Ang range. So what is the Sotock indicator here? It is 225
